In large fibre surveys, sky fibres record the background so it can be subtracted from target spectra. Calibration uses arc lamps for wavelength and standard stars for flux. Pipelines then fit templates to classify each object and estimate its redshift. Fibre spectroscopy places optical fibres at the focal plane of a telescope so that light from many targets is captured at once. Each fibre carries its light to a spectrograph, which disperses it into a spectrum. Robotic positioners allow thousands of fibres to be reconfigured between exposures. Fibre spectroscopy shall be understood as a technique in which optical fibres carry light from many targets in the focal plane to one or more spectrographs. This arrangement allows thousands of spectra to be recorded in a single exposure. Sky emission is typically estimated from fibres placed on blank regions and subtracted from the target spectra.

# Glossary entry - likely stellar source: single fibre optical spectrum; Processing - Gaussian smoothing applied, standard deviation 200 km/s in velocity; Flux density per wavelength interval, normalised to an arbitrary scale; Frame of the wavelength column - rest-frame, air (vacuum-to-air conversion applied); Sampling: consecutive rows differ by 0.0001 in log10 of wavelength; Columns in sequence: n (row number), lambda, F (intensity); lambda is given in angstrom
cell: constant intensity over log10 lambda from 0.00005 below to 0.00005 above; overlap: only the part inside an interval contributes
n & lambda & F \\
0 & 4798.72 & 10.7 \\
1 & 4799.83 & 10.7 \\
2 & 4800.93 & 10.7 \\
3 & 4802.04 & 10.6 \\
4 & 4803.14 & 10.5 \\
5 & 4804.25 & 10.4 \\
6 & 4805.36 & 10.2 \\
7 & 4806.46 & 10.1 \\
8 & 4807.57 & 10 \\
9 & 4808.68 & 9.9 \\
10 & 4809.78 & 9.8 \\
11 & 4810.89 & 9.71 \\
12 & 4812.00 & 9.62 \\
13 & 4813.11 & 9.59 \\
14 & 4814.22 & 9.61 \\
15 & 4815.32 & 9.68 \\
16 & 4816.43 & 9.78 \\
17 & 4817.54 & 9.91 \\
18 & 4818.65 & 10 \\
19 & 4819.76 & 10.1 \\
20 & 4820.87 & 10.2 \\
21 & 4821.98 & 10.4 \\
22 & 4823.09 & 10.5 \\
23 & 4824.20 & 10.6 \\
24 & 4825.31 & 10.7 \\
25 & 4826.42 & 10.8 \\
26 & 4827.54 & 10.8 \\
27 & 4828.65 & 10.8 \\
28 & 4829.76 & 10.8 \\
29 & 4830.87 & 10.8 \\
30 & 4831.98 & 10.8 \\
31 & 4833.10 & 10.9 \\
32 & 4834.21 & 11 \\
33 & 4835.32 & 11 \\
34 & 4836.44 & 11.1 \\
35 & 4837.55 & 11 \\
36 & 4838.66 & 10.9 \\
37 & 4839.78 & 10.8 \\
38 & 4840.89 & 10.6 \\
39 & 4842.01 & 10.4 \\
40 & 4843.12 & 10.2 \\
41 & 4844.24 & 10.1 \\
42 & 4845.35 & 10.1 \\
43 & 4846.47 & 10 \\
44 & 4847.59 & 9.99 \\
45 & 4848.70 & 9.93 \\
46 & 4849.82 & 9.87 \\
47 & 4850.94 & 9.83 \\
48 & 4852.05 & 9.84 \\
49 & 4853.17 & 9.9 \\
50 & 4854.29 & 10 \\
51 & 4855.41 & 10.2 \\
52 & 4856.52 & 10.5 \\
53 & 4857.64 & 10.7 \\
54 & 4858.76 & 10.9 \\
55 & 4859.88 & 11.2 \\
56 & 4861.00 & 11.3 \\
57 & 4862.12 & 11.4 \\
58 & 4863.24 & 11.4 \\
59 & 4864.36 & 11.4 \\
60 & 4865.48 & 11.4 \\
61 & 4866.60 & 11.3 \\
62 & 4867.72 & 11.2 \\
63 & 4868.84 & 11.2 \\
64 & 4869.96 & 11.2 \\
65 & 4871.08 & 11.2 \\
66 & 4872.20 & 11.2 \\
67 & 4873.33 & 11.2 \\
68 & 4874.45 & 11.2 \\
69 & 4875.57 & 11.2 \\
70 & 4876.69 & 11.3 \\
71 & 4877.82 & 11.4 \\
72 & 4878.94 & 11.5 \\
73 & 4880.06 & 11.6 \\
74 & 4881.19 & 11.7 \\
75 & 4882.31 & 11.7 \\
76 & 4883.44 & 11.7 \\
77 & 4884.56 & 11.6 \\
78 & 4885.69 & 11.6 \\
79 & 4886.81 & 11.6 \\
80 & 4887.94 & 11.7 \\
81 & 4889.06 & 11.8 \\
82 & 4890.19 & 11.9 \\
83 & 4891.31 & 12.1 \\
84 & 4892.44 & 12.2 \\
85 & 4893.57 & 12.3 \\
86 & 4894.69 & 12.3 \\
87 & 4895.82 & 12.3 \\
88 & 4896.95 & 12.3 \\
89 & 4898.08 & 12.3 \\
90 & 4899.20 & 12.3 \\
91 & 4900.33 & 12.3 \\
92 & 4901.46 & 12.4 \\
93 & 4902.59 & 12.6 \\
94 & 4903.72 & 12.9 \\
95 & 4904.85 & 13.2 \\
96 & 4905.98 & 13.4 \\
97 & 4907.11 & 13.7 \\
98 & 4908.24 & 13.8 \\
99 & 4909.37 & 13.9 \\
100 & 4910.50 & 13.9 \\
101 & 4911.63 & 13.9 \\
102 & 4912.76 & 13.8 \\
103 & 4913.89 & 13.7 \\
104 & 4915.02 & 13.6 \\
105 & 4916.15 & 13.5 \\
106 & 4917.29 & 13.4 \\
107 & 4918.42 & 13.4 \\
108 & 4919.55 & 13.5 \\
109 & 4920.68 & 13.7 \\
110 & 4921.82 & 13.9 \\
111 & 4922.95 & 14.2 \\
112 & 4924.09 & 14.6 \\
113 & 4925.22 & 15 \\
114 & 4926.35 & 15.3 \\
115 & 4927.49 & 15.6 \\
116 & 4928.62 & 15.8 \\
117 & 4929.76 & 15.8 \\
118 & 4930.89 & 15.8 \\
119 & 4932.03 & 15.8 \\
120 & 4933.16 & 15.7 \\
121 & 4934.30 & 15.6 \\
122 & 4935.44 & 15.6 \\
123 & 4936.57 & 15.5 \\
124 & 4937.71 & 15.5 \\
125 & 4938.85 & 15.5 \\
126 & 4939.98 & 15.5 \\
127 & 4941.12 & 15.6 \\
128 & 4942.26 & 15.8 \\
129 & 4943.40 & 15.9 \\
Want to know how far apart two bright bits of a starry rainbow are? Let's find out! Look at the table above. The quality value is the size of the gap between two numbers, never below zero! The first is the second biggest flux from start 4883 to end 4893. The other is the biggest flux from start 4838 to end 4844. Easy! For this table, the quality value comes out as 1.2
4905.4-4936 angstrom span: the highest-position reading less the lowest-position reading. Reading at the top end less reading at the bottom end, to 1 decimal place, 2.2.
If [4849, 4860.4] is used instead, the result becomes 1.3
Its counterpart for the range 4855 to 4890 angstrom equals 1.6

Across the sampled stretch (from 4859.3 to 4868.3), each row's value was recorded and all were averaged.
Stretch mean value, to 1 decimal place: 11.3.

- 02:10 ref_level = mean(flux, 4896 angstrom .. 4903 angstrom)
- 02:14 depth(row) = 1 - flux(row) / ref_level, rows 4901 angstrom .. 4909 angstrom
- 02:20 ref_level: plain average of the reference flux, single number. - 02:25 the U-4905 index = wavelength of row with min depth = 4908.24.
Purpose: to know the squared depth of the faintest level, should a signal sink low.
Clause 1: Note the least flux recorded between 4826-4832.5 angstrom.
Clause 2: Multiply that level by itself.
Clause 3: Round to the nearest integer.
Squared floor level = 117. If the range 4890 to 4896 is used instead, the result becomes 142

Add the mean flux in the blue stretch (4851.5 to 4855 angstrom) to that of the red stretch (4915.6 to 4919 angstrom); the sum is 23.3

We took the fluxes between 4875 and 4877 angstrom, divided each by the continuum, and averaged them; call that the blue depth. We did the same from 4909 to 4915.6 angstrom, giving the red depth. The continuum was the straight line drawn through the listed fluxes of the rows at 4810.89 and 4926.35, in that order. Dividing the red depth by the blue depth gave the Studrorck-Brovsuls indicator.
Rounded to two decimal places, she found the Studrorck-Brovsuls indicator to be 1.08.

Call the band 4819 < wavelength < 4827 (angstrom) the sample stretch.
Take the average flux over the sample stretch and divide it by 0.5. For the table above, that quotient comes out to 20.9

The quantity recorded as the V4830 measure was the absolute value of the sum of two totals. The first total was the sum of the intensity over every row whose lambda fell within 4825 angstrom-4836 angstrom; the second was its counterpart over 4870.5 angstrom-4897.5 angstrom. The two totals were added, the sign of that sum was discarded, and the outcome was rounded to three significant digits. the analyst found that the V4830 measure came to 389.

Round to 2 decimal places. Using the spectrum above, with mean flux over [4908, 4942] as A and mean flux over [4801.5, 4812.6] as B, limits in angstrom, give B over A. 0.69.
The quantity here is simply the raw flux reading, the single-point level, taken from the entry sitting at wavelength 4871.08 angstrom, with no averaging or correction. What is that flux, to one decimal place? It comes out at 11.2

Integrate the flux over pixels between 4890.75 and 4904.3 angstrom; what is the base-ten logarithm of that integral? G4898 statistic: 2.22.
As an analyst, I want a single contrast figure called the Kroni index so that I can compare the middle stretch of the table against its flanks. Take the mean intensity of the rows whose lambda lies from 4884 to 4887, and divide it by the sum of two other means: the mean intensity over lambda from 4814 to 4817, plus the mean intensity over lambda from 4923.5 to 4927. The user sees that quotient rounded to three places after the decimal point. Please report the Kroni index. 0.470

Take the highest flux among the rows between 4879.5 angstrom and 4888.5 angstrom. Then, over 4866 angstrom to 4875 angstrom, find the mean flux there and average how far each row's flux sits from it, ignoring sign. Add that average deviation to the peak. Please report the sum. 11.7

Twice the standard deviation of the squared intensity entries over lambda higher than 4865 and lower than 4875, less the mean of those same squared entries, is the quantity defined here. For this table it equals -123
